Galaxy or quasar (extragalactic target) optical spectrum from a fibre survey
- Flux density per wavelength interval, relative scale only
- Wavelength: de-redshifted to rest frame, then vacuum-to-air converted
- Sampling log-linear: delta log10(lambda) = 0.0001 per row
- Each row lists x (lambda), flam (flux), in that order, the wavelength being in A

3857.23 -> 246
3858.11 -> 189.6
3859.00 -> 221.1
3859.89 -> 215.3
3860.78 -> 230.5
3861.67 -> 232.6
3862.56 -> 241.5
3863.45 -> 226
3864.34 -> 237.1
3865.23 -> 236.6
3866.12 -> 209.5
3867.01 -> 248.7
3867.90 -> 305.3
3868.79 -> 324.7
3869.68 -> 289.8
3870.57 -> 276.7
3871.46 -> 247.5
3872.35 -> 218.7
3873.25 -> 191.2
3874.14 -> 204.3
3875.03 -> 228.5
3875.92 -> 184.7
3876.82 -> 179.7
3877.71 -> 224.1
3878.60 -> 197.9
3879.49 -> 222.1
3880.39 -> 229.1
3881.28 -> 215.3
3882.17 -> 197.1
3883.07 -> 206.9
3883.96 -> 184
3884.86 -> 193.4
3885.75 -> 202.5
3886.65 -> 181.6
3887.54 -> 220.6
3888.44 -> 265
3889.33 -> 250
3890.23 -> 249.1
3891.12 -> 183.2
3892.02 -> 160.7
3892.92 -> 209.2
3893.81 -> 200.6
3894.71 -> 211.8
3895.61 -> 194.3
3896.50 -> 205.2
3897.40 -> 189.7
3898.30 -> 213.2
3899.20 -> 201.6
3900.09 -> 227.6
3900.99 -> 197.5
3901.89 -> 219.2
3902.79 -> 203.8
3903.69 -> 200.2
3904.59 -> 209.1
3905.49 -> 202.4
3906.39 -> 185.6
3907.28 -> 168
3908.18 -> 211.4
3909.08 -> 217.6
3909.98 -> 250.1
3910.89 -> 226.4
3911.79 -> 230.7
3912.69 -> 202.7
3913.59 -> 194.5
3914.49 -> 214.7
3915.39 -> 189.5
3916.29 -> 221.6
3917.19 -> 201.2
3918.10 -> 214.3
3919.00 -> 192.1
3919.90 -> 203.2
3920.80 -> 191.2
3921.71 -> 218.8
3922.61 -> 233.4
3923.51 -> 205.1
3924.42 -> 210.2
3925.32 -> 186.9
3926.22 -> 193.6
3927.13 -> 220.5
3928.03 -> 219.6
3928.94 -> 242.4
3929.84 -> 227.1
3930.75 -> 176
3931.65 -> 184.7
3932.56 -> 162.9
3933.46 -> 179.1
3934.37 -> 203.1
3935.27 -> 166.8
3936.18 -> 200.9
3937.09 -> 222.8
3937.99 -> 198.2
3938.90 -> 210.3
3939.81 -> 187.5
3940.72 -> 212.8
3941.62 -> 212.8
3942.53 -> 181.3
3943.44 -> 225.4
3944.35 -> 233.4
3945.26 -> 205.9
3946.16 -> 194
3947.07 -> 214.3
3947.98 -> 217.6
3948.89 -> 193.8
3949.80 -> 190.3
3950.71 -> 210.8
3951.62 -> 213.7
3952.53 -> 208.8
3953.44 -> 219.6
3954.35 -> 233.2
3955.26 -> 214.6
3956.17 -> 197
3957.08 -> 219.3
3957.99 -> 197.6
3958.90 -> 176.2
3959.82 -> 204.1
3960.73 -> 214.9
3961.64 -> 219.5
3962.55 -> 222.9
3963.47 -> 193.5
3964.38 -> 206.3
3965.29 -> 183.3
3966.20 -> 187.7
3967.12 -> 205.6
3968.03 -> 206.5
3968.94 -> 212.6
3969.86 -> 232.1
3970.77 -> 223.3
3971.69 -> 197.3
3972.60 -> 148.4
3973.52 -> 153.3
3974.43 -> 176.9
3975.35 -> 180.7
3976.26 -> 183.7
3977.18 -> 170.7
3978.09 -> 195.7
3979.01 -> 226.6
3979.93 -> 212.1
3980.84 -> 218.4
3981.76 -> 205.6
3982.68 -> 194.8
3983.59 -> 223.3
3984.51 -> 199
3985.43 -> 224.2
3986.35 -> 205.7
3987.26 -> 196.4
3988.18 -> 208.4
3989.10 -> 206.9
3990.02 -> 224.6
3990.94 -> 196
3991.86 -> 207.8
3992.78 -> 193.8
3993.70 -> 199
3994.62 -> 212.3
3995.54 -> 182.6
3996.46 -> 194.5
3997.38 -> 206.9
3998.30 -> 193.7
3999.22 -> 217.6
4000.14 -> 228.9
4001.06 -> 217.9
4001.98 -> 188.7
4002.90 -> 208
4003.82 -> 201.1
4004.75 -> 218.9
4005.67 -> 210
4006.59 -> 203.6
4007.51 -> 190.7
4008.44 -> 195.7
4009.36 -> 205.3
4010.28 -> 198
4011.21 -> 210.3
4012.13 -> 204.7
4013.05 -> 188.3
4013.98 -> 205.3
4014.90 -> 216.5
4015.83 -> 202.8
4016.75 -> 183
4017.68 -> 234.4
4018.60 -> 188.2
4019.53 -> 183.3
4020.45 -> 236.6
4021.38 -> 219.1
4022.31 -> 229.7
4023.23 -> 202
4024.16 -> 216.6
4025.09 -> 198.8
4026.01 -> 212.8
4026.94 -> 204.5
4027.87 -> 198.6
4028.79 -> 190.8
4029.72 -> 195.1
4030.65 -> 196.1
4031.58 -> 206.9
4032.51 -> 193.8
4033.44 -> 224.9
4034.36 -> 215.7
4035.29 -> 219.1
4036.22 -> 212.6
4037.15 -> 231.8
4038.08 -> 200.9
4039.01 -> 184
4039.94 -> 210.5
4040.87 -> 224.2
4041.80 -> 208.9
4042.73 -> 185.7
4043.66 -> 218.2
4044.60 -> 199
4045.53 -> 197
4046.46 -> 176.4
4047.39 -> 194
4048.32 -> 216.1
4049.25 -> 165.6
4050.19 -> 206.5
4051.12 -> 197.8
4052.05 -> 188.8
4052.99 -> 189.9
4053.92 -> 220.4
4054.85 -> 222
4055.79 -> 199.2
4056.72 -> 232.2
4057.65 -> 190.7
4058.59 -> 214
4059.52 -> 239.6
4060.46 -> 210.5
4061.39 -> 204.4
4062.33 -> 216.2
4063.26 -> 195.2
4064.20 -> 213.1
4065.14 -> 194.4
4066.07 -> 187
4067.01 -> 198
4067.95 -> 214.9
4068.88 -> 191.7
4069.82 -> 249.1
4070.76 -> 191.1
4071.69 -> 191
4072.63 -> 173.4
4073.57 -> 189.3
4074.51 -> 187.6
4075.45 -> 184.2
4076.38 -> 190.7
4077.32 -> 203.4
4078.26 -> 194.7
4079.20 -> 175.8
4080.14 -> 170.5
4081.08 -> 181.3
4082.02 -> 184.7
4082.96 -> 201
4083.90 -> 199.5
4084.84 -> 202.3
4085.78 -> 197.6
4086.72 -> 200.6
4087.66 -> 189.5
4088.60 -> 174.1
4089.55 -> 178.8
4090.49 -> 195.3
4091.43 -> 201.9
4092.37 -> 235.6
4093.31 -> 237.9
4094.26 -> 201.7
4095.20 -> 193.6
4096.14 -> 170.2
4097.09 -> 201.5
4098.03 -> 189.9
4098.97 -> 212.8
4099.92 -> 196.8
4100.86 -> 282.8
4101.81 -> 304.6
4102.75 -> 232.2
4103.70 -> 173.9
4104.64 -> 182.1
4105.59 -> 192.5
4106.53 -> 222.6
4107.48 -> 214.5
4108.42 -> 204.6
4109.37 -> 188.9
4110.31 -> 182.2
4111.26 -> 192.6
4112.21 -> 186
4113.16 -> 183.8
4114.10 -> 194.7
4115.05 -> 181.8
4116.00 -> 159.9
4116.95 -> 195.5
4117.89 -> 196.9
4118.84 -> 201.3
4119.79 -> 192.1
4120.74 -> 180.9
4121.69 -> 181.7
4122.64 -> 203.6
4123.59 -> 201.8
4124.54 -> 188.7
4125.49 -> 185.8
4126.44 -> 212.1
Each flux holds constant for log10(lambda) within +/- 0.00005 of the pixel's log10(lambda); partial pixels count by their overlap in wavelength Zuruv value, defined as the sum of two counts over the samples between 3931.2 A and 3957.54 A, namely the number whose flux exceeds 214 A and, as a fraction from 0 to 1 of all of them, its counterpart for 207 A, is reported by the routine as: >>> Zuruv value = 10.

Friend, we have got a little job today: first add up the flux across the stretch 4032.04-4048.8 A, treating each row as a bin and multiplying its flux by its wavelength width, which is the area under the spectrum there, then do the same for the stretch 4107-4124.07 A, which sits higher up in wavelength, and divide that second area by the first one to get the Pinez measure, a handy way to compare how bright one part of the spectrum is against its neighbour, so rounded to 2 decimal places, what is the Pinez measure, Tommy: 0.94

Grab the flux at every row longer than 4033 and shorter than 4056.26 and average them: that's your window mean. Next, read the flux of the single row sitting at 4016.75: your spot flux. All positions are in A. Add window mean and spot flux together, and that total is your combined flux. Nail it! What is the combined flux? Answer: 387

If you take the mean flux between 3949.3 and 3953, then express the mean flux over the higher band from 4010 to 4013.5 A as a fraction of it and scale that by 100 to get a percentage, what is 97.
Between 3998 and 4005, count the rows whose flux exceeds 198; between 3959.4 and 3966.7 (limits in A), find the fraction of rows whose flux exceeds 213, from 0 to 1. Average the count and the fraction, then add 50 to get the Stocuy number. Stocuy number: 53.2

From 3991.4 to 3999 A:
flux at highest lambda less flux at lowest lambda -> -14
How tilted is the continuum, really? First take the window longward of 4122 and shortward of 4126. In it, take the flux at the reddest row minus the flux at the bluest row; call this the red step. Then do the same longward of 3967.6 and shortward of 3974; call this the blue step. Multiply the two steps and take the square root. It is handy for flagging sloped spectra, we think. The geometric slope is 31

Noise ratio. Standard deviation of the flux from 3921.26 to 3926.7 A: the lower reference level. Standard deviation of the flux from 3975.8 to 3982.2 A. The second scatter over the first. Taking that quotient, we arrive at 1.2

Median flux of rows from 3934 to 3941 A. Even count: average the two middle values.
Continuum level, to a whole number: 202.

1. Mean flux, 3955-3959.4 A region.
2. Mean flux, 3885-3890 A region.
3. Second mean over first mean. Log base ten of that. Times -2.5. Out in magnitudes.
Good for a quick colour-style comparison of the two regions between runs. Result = -0.12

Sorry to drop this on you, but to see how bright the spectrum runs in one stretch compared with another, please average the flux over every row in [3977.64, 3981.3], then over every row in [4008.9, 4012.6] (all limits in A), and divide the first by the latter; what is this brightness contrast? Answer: 1.04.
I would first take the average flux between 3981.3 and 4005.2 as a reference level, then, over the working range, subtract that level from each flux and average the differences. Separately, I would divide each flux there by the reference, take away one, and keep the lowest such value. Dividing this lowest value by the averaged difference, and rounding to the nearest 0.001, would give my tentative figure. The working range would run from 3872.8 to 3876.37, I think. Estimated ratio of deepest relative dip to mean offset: 0.027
